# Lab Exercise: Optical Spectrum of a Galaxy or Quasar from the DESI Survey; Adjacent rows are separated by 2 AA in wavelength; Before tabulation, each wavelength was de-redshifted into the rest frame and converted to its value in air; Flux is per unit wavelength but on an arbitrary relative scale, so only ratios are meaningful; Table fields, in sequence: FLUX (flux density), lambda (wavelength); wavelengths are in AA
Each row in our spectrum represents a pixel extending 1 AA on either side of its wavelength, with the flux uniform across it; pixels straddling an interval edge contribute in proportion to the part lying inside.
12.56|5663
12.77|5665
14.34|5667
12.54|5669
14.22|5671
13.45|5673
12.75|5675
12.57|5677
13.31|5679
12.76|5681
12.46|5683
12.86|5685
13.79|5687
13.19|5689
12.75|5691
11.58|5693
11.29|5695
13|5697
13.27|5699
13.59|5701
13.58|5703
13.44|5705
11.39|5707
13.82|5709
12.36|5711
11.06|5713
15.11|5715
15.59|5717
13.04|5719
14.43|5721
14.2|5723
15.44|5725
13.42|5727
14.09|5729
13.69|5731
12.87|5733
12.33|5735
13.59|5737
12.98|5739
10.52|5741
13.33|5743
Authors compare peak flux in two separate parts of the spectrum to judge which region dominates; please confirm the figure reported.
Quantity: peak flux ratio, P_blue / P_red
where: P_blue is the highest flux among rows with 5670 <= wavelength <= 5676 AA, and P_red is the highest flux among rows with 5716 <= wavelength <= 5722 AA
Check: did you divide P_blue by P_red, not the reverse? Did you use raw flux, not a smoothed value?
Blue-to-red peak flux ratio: 0.91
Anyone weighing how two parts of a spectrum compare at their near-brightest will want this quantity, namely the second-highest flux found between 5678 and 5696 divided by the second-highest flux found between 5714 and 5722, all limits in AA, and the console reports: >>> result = 0.88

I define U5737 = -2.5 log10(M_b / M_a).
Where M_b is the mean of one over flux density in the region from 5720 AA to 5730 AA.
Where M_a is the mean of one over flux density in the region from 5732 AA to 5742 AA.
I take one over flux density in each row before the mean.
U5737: 0.16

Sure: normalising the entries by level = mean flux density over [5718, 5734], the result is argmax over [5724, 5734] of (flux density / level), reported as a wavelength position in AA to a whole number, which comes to 5725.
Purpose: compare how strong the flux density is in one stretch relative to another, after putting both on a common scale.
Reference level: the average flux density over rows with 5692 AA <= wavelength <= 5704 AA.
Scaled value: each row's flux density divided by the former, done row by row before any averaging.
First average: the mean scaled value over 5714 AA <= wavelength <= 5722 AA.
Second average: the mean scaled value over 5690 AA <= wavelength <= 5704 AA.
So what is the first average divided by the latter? 1.14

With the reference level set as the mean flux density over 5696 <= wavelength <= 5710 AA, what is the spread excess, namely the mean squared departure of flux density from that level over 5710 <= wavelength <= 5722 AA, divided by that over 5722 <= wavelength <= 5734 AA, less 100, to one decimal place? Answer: -97.8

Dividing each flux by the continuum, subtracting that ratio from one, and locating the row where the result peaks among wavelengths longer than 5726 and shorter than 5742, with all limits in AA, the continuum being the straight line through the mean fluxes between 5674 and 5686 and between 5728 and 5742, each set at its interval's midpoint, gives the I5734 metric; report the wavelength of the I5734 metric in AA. 5741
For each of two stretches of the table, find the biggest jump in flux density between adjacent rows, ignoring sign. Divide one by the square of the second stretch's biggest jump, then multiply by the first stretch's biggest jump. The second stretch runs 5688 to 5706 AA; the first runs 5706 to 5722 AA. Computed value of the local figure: 1.4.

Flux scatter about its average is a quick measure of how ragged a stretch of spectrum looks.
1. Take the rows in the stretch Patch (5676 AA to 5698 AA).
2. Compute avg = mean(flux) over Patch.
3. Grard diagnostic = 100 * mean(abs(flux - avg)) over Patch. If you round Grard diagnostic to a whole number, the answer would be 52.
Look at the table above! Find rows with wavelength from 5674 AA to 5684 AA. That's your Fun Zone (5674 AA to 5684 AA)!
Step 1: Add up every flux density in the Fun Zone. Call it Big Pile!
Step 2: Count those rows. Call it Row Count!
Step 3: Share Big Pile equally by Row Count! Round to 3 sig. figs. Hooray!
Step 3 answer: 12.8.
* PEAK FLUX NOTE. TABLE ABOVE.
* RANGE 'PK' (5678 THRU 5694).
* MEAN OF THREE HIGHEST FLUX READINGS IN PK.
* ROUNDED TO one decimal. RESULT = 13.4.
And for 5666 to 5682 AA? 14.0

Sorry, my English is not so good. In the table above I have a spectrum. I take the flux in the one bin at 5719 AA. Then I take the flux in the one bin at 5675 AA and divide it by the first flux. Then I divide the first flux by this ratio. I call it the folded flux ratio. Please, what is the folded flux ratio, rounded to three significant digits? 13.3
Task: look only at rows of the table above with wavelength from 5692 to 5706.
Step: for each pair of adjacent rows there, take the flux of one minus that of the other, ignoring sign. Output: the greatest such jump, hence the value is 1.7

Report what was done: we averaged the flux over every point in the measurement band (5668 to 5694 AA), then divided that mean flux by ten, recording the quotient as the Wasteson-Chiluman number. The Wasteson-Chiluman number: 1.29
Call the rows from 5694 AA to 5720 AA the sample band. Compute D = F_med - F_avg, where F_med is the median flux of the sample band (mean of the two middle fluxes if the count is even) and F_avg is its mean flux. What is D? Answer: 0.15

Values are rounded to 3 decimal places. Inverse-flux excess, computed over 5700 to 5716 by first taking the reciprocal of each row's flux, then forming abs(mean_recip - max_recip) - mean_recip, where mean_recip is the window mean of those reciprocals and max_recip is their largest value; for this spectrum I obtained -0.064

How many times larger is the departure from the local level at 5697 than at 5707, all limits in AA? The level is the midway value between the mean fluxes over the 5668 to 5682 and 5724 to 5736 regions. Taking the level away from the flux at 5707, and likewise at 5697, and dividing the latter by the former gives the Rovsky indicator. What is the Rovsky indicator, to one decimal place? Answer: 0.2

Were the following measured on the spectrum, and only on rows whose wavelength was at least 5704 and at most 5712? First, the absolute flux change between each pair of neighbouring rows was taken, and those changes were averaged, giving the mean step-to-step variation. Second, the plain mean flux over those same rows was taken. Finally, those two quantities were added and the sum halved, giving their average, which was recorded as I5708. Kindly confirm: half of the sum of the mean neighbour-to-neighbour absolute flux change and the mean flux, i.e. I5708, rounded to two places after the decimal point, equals 7.37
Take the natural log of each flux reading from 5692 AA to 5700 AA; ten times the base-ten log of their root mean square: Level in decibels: 3.99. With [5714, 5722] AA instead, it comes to 4.27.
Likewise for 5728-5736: 4.12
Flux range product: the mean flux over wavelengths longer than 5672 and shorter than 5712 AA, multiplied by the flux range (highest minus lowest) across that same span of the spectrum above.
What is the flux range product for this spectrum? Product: 33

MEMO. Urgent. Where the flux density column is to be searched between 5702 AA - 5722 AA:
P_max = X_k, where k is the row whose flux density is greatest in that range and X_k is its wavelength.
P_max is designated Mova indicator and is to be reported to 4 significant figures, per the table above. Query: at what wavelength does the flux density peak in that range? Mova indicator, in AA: 5717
